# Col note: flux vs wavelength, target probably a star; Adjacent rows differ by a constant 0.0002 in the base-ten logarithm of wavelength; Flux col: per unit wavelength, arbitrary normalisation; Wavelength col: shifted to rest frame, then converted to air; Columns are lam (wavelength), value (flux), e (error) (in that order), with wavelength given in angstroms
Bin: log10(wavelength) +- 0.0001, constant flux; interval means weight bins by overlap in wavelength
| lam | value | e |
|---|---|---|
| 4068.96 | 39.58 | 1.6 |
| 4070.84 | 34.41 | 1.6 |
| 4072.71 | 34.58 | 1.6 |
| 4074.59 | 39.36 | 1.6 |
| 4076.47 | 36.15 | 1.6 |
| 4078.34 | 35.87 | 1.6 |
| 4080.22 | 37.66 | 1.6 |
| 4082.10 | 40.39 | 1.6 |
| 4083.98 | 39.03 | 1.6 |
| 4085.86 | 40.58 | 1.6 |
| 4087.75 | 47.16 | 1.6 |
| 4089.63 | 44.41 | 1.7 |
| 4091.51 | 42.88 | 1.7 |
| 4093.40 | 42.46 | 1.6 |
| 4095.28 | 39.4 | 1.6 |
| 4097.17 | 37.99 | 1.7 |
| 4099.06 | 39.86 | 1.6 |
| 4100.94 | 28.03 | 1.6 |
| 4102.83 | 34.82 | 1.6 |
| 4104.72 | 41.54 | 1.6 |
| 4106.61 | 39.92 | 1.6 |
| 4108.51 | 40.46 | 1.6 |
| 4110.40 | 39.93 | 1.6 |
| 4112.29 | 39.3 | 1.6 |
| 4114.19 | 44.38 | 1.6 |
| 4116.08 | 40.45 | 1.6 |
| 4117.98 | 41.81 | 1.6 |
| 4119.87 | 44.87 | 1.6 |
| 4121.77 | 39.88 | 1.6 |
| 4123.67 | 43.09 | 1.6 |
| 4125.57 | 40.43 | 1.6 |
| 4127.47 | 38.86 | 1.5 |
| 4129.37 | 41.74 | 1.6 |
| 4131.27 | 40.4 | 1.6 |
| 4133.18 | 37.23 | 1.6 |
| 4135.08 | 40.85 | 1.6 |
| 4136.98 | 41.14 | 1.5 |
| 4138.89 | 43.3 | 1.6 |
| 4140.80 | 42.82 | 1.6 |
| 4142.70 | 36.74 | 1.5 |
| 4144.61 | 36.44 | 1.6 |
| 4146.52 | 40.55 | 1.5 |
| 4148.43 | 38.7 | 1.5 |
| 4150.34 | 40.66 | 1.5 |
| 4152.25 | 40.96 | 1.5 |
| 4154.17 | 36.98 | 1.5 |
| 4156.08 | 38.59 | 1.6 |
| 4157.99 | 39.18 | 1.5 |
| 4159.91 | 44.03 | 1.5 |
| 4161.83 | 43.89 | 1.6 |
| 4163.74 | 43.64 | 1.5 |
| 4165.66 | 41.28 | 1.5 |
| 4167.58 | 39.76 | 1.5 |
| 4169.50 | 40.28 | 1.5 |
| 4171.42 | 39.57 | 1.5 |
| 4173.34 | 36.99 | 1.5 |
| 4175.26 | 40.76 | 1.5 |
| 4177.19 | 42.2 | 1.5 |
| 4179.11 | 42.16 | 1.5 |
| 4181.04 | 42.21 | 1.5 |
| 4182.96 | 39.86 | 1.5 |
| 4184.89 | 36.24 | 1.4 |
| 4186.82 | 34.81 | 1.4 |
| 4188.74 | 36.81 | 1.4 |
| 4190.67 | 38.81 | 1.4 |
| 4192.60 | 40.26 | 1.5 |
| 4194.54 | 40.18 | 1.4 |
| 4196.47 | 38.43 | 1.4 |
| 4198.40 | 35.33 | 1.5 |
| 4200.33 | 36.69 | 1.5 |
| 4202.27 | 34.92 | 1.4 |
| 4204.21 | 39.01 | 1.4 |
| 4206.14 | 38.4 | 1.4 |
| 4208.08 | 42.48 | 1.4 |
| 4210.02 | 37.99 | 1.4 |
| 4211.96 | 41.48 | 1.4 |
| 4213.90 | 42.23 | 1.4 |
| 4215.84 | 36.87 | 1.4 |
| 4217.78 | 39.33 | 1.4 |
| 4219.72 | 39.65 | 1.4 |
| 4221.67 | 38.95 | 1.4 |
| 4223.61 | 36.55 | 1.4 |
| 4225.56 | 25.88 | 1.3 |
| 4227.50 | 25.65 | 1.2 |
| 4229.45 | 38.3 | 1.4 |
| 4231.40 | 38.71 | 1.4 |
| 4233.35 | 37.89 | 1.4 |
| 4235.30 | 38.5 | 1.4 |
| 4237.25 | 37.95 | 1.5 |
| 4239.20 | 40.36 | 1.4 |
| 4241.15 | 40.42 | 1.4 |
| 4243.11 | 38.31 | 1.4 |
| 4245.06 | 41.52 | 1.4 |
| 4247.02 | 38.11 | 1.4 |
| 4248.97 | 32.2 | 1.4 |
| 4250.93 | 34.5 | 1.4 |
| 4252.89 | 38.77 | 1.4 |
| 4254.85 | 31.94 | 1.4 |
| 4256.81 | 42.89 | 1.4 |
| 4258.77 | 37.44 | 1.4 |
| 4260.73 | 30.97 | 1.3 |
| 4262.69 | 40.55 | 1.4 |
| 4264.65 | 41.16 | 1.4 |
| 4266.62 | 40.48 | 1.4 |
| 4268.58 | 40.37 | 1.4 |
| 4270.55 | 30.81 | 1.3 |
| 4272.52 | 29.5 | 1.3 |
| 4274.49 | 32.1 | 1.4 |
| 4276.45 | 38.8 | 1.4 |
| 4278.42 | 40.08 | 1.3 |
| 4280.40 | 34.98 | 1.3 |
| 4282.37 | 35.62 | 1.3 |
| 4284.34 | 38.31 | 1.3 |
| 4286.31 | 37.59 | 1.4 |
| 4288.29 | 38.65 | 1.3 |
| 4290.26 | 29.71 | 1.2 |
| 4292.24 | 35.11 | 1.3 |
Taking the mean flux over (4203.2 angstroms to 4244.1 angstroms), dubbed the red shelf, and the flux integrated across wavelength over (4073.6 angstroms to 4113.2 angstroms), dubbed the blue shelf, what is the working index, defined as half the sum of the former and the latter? 799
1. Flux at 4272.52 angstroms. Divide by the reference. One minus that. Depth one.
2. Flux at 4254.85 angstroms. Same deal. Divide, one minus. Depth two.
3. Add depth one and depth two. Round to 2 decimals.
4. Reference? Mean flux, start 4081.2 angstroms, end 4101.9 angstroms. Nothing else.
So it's 0.47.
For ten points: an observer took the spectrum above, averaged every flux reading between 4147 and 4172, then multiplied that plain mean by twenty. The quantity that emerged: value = 812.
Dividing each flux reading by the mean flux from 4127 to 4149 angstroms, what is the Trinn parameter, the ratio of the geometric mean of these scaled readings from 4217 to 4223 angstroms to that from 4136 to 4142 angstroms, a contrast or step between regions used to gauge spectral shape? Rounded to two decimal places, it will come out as 0.93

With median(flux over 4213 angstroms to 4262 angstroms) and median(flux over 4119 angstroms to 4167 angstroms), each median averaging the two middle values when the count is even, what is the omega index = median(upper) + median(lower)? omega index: 79.0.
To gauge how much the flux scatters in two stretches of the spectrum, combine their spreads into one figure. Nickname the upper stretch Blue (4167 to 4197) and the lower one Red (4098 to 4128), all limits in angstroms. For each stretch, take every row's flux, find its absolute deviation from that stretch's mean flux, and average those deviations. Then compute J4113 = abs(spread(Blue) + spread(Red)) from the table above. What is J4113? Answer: 4.0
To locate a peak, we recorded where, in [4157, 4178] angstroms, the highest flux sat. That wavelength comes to 4159.91 angstroms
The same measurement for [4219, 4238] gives 4219.72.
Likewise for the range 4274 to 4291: 4278.42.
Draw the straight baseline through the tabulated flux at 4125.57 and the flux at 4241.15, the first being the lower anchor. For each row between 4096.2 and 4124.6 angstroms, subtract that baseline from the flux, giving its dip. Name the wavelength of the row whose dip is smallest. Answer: 4100.94 angstroms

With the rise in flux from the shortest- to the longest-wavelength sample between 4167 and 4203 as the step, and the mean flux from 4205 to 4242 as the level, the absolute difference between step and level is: 42.6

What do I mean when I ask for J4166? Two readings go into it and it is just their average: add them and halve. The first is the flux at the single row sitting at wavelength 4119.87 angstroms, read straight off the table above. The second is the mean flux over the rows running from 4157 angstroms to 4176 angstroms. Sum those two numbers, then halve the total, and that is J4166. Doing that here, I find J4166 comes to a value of 42.9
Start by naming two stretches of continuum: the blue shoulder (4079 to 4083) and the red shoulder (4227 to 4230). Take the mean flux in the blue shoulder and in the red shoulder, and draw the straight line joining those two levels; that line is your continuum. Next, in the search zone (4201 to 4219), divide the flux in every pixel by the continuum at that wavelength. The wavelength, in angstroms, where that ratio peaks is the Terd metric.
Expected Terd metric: 4213.90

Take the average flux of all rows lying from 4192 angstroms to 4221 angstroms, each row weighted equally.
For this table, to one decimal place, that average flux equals 38.9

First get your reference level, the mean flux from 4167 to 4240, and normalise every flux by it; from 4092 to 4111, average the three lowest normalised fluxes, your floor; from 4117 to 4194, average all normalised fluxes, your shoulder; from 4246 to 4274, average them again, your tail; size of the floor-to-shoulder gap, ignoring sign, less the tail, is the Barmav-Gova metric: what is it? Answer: -0.78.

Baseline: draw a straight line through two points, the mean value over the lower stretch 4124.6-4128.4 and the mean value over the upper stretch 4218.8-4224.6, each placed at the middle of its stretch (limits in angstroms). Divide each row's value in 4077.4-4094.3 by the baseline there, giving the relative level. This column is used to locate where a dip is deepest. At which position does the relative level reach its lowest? 4078.34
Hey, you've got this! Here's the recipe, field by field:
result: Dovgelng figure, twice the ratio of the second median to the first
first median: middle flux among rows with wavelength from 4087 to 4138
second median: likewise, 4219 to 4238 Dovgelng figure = 1.89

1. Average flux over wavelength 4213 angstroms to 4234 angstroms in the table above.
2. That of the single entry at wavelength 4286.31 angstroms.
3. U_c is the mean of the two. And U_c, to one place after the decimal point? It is 37.0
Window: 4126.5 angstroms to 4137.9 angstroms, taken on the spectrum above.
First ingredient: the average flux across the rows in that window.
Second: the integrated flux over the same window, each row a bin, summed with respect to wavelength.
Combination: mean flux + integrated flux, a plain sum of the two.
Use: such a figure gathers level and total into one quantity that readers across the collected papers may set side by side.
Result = 497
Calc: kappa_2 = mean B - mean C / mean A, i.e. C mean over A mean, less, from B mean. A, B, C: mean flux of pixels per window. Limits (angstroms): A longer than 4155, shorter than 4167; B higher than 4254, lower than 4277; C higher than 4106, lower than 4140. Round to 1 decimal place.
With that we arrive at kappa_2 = 35.4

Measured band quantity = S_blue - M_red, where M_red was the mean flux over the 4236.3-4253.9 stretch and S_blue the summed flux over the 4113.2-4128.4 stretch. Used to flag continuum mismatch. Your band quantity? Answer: 296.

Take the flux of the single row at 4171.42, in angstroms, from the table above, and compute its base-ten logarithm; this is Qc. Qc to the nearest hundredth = 1.60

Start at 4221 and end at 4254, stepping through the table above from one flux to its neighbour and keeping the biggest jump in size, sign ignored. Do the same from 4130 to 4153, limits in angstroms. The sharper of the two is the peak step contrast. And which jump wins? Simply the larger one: 13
